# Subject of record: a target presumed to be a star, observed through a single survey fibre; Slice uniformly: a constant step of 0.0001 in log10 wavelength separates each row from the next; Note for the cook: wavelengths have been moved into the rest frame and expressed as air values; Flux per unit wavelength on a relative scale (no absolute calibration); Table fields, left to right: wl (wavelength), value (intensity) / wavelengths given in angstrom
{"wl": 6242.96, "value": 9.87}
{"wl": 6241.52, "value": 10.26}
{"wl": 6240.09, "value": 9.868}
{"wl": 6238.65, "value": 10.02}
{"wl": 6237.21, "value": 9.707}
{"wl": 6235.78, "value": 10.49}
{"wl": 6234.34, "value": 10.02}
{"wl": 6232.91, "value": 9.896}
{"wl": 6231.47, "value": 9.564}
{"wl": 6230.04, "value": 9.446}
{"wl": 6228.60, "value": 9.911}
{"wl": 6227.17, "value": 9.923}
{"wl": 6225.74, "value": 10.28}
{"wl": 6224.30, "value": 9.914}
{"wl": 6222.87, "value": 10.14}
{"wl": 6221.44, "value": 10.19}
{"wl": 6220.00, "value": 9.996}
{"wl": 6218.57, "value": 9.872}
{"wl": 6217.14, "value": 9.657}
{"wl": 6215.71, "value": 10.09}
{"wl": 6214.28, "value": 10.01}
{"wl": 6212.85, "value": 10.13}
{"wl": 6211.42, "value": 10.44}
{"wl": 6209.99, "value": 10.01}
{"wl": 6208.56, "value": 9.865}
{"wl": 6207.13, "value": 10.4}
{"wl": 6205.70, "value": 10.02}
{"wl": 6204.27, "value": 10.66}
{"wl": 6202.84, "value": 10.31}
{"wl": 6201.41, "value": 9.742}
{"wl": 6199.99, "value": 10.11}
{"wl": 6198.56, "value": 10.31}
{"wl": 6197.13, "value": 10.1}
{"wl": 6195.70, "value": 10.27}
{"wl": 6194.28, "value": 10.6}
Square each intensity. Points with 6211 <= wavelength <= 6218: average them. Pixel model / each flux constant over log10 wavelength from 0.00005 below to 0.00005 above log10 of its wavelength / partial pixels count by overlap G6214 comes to 101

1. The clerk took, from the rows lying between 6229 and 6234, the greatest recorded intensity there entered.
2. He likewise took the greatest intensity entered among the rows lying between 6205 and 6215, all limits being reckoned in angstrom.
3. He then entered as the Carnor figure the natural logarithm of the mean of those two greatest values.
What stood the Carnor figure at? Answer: 2.32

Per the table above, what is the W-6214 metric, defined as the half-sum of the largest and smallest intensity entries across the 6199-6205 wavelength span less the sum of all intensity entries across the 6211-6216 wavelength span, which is -30.5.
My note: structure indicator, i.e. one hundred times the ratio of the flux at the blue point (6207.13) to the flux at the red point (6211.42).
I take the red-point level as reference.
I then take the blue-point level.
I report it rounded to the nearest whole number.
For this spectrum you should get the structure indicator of 100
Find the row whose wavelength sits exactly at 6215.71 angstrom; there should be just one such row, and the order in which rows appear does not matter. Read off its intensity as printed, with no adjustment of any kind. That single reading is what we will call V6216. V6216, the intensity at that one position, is 10.09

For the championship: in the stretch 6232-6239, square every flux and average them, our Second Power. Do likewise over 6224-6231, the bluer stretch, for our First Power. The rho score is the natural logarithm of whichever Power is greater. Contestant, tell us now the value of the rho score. 4.61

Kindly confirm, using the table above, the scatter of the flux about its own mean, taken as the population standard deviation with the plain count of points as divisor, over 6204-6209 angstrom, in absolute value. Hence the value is 0.313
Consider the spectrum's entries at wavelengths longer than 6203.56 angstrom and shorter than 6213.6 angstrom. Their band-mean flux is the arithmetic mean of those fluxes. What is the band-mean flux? 10.2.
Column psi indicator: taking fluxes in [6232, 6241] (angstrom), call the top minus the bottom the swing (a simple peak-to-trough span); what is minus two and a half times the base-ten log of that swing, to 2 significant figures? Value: 0.27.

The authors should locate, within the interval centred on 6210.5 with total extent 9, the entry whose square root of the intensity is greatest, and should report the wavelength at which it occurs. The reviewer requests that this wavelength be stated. 6211.42 angstrom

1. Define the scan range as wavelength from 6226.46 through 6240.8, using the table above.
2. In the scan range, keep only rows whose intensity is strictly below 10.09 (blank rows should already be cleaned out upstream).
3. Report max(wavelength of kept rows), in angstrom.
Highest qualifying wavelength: 6240.09 angstrom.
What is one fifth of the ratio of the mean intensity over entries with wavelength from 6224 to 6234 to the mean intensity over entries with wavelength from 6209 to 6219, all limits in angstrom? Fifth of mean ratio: 0.196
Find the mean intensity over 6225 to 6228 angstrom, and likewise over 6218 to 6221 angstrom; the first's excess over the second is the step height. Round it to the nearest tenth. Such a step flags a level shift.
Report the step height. 0.2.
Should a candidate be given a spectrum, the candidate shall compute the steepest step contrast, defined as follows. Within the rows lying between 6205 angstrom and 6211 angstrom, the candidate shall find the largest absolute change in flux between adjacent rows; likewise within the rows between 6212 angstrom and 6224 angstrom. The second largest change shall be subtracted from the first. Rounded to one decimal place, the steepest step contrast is 0.1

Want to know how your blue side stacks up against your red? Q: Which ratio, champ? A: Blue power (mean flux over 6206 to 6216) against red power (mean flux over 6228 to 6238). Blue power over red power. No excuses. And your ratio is 1.03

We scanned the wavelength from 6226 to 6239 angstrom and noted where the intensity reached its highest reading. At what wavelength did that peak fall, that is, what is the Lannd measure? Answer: 6235.78 angstrom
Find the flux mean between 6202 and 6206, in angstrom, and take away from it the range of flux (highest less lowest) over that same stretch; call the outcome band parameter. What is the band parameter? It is 9.69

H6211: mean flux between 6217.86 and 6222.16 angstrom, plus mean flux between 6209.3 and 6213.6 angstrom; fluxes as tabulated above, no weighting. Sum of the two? 20.21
